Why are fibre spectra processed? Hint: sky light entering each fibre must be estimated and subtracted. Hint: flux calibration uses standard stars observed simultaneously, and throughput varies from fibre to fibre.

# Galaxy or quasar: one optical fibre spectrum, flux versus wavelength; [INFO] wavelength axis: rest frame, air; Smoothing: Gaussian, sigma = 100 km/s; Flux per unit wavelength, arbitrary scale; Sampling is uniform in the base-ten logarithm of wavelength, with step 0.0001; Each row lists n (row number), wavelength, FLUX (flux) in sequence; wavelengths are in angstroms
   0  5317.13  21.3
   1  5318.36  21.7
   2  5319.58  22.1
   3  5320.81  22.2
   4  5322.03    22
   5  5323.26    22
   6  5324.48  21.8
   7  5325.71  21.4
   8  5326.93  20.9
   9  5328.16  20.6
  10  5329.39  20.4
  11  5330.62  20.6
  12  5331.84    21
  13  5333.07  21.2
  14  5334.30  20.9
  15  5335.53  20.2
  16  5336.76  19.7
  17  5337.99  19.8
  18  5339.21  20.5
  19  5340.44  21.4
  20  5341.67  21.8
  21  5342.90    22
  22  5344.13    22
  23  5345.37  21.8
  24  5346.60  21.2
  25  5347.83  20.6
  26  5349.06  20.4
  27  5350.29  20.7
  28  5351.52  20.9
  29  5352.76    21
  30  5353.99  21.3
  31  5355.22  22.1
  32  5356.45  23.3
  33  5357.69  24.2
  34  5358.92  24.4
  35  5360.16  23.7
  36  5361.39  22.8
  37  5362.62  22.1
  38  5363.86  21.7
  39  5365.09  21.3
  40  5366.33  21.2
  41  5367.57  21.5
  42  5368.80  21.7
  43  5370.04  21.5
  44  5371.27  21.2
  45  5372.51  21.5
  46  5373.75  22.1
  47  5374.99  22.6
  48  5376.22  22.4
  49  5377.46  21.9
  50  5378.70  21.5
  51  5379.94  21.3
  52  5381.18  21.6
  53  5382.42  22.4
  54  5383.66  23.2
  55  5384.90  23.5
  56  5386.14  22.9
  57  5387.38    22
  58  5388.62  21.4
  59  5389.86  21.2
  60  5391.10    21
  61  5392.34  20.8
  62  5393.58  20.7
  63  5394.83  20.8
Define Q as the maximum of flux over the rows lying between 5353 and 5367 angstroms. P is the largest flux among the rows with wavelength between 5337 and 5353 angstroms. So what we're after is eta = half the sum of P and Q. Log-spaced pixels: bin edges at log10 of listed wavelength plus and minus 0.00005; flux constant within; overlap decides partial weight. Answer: 23.2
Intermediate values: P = 22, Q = 24.4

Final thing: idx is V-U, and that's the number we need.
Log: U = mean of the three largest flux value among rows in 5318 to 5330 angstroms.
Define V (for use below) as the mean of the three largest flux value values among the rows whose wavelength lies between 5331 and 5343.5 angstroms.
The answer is -0.4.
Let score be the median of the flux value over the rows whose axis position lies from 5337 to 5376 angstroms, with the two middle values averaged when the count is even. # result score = 21.5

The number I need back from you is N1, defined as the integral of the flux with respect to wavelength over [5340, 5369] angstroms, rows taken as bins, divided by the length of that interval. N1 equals 21.9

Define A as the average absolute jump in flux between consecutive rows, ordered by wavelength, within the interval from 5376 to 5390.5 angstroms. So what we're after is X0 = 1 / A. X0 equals 2.0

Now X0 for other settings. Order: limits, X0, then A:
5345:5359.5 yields 2.0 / 0.491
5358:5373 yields 2.4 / 0.409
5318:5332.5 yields 3.8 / 0.264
